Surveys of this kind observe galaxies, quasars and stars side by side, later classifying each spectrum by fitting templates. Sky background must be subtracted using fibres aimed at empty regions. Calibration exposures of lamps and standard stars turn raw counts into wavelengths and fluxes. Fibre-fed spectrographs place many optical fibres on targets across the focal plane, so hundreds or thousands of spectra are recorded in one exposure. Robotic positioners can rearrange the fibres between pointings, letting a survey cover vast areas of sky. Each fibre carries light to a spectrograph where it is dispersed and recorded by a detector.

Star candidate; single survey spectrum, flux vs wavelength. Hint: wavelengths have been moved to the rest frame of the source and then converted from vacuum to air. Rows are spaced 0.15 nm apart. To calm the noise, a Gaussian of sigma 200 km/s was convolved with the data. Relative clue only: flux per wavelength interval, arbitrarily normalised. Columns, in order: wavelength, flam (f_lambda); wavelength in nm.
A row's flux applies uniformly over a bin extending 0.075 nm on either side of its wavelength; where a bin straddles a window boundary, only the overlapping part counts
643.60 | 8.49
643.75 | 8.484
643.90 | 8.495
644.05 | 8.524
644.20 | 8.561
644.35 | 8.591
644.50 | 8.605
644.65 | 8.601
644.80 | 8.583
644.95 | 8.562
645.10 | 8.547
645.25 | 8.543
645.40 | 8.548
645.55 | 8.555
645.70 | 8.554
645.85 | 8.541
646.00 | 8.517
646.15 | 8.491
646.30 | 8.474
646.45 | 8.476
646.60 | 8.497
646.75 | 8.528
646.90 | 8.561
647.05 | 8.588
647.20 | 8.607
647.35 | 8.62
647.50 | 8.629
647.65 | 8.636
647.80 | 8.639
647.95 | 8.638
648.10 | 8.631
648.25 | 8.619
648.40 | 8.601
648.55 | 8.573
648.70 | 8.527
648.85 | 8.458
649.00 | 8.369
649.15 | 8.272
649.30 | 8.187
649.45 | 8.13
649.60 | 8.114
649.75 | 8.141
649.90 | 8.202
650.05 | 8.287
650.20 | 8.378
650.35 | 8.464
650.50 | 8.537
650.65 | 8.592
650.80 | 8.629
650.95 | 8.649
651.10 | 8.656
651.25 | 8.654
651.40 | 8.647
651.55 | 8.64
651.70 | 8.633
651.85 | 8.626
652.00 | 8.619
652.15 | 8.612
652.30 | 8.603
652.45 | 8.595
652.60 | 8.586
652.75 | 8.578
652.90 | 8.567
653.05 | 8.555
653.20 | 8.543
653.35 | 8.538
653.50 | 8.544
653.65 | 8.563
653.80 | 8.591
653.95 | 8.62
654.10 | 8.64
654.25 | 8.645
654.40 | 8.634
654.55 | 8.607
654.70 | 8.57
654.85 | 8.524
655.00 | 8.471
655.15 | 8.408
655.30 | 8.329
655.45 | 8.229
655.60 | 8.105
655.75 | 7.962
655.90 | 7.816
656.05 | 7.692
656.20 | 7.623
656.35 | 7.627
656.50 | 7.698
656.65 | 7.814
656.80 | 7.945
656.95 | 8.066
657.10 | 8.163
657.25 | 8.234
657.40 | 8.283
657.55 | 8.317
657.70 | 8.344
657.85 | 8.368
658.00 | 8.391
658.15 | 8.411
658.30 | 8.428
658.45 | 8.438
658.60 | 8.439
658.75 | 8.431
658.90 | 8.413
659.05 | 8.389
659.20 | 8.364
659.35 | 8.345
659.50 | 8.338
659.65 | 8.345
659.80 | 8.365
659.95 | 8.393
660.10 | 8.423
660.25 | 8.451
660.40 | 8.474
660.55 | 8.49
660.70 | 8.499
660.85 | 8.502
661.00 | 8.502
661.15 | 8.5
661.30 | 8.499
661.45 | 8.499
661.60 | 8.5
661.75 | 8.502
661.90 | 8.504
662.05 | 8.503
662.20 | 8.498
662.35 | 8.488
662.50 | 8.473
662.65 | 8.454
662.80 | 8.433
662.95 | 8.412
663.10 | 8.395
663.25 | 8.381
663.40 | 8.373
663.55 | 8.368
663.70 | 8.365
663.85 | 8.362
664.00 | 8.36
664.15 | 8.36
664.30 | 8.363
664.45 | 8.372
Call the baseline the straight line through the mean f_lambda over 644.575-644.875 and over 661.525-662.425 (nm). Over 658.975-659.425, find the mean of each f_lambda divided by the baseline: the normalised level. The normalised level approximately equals 0.98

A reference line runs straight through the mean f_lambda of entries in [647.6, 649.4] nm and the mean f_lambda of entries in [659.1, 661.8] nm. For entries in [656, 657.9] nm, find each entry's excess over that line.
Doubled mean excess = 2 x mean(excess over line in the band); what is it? -0.90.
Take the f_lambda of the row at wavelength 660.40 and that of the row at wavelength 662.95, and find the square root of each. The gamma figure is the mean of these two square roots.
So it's 2.91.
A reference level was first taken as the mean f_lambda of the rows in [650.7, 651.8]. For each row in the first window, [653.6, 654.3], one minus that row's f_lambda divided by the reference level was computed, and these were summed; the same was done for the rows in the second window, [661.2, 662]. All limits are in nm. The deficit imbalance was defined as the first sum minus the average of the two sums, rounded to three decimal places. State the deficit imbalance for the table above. -0.032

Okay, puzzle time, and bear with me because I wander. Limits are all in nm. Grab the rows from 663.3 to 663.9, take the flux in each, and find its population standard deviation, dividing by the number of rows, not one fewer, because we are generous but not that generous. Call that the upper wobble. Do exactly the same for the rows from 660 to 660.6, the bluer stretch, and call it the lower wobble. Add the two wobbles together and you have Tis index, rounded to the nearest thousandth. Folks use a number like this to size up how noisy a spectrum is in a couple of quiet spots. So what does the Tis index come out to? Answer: 0.029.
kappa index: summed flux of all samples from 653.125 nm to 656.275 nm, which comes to 176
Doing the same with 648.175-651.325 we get 177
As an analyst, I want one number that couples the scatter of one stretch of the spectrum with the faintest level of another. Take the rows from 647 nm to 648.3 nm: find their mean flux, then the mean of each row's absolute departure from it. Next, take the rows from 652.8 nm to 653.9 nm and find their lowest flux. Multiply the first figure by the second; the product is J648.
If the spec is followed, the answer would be 0.11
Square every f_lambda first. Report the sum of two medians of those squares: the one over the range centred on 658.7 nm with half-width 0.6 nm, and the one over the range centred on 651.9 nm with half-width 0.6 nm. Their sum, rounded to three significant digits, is 145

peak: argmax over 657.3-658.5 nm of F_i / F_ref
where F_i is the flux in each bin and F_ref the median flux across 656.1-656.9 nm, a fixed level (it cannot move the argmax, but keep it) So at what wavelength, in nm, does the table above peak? 658.45 nm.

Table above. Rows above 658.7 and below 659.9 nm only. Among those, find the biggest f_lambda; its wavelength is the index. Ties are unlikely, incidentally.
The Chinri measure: 658.75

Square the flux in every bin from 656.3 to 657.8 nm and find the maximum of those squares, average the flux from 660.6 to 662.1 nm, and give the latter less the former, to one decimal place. -61.1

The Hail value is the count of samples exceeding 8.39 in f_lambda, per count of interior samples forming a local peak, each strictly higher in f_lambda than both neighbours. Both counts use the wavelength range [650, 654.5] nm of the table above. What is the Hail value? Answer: 14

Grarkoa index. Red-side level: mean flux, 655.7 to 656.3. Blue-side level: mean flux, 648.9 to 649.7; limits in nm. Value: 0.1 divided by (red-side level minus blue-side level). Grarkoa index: -0.2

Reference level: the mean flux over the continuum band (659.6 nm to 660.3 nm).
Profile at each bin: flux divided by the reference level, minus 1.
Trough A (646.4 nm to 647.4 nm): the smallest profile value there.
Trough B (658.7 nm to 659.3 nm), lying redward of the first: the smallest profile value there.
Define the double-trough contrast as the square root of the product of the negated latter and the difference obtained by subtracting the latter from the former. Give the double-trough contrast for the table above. 0.007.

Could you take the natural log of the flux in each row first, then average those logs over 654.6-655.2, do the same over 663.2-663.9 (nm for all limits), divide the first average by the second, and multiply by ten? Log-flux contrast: 10.1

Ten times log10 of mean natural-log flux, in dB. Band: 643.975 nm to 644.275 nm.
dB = 3.31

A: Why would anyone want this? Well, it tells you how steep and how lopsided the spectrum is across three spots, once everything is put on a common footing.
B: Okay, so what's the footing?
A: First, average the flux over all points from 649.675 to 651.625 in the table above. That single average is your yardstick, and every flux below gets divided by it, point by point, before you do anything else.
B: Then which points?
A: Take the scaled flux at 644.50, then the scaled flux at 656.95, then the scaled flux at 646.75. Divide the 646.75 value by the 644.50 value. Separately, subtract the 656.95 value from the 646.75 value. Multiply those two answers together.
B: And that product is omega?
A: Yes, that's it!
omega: 0.054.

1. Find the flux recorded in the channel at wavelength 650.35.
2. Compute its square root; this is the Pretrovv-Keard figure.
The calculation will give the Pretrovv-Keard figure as 2.91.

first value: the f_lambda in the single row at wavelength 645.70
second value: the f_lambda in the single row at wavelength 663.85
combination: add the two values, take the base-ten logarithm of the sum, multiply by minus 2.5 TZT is -3.071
